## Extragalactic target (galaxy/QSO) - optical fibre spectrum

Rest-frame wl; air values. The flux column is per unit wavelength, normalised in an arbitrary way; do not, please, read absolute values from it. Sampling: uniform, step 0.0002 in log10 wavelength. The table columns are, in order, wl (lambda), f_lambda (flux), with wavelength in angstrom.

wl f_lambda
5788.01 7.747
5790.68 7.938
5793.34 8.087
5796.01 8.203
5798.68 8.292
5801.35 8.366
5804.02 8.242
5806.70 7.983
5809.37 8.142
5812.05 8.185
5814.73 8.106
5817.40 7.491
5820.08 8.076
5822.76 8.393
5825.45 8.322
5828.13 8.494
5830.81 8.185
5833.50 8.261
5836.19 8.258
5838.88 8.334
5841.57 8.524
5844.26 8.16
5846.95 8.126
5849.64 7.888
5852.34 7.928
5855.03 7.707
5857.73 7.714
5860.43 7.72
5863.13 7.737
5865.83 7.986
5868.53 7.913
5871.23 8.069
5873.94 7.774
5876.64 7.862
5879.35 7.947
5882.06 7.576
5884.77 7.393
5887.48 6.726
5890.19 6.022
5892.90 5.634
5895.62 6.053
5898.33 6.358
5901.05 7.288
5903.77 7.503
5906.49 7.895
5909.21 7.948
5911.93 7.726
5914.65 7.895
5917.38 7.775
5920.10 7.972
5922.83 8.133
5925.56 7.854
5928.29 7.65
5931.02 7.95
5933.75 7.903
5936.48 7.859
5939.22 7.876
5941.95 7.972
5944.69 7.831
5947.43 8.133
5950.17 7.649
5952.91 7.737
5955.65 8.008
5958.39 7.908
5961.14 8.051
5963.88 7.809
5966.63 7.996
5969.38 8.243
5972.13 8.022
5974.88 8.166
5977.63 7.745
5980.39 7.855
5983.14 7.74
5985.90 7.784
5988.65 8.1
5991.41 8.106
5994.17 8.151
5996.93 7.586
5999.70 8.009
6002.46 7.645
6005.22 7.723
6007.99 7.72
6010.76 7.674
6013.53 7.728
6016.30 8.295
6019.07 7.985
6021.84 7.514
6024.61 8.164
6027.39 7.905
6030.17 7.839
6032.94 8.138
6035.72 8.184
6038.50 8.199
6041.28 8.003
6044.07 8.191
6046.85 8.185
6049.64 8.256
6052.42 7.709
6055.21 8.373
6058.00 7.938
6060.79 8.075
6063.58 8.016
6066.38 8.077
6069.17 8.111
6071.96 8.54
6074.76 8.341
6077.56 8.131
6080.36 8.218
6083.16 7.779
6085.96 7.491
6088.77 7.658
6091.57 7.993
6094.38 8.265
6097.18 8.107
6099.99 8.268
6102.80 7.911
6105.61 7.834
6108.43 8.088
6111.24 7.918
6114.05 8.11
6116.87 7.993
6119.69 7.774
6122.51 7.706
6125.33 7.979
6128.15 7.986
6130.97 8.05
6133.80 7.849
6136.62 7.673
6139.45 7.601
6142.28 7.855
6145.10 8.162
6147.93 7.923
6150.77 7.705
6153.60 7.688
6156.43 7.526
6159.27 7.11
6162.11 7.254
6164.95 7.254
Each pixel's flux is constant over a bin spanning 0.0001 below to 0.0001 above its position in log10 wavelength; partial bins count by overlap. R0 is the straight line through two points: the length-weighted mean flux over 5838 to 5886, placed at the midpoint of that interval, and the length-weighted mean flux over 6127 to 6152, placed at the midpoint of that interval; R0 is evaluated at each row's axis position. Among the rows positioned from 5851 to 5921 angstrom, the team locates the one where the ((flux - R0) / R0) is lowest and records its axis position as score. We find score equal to 5892.90 angstrom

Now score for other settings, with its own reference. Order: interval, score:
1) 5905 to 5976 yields 5928.29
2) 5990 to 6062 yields 6021.84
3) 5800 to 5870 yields 5817.40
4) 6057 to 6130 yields 6085.96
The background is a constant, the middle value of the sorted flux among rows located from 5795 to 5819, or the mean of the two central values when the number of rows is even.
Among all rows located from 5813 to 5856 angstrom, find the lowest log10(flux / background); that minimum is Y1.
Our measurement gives -0.038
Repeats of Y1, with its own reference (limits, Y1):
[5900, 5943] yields -0.050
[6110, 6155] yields -0.032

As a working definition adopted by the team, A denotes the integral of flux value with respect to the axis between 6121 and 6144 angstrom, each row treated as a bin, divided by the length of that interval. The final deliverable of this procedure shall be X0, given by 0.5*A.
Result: 3.92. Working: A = 7.84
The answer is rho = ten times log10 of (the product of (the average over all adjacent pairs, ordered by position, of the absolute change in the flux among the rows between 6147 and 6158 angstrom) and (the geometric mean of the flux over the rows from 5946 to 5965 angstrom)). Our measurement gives 0.2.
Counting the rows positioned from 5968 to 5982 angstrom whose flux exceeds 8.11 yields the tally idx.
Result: 2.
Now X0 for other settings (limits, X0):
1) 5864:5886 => 3.91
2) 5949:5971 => 3.96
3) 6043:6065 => 4.05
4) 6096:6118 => 4.01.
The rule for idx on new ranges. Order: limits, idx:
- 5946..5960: 1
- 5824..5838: 5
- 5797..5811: 4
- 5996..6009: 0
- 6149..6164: 0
